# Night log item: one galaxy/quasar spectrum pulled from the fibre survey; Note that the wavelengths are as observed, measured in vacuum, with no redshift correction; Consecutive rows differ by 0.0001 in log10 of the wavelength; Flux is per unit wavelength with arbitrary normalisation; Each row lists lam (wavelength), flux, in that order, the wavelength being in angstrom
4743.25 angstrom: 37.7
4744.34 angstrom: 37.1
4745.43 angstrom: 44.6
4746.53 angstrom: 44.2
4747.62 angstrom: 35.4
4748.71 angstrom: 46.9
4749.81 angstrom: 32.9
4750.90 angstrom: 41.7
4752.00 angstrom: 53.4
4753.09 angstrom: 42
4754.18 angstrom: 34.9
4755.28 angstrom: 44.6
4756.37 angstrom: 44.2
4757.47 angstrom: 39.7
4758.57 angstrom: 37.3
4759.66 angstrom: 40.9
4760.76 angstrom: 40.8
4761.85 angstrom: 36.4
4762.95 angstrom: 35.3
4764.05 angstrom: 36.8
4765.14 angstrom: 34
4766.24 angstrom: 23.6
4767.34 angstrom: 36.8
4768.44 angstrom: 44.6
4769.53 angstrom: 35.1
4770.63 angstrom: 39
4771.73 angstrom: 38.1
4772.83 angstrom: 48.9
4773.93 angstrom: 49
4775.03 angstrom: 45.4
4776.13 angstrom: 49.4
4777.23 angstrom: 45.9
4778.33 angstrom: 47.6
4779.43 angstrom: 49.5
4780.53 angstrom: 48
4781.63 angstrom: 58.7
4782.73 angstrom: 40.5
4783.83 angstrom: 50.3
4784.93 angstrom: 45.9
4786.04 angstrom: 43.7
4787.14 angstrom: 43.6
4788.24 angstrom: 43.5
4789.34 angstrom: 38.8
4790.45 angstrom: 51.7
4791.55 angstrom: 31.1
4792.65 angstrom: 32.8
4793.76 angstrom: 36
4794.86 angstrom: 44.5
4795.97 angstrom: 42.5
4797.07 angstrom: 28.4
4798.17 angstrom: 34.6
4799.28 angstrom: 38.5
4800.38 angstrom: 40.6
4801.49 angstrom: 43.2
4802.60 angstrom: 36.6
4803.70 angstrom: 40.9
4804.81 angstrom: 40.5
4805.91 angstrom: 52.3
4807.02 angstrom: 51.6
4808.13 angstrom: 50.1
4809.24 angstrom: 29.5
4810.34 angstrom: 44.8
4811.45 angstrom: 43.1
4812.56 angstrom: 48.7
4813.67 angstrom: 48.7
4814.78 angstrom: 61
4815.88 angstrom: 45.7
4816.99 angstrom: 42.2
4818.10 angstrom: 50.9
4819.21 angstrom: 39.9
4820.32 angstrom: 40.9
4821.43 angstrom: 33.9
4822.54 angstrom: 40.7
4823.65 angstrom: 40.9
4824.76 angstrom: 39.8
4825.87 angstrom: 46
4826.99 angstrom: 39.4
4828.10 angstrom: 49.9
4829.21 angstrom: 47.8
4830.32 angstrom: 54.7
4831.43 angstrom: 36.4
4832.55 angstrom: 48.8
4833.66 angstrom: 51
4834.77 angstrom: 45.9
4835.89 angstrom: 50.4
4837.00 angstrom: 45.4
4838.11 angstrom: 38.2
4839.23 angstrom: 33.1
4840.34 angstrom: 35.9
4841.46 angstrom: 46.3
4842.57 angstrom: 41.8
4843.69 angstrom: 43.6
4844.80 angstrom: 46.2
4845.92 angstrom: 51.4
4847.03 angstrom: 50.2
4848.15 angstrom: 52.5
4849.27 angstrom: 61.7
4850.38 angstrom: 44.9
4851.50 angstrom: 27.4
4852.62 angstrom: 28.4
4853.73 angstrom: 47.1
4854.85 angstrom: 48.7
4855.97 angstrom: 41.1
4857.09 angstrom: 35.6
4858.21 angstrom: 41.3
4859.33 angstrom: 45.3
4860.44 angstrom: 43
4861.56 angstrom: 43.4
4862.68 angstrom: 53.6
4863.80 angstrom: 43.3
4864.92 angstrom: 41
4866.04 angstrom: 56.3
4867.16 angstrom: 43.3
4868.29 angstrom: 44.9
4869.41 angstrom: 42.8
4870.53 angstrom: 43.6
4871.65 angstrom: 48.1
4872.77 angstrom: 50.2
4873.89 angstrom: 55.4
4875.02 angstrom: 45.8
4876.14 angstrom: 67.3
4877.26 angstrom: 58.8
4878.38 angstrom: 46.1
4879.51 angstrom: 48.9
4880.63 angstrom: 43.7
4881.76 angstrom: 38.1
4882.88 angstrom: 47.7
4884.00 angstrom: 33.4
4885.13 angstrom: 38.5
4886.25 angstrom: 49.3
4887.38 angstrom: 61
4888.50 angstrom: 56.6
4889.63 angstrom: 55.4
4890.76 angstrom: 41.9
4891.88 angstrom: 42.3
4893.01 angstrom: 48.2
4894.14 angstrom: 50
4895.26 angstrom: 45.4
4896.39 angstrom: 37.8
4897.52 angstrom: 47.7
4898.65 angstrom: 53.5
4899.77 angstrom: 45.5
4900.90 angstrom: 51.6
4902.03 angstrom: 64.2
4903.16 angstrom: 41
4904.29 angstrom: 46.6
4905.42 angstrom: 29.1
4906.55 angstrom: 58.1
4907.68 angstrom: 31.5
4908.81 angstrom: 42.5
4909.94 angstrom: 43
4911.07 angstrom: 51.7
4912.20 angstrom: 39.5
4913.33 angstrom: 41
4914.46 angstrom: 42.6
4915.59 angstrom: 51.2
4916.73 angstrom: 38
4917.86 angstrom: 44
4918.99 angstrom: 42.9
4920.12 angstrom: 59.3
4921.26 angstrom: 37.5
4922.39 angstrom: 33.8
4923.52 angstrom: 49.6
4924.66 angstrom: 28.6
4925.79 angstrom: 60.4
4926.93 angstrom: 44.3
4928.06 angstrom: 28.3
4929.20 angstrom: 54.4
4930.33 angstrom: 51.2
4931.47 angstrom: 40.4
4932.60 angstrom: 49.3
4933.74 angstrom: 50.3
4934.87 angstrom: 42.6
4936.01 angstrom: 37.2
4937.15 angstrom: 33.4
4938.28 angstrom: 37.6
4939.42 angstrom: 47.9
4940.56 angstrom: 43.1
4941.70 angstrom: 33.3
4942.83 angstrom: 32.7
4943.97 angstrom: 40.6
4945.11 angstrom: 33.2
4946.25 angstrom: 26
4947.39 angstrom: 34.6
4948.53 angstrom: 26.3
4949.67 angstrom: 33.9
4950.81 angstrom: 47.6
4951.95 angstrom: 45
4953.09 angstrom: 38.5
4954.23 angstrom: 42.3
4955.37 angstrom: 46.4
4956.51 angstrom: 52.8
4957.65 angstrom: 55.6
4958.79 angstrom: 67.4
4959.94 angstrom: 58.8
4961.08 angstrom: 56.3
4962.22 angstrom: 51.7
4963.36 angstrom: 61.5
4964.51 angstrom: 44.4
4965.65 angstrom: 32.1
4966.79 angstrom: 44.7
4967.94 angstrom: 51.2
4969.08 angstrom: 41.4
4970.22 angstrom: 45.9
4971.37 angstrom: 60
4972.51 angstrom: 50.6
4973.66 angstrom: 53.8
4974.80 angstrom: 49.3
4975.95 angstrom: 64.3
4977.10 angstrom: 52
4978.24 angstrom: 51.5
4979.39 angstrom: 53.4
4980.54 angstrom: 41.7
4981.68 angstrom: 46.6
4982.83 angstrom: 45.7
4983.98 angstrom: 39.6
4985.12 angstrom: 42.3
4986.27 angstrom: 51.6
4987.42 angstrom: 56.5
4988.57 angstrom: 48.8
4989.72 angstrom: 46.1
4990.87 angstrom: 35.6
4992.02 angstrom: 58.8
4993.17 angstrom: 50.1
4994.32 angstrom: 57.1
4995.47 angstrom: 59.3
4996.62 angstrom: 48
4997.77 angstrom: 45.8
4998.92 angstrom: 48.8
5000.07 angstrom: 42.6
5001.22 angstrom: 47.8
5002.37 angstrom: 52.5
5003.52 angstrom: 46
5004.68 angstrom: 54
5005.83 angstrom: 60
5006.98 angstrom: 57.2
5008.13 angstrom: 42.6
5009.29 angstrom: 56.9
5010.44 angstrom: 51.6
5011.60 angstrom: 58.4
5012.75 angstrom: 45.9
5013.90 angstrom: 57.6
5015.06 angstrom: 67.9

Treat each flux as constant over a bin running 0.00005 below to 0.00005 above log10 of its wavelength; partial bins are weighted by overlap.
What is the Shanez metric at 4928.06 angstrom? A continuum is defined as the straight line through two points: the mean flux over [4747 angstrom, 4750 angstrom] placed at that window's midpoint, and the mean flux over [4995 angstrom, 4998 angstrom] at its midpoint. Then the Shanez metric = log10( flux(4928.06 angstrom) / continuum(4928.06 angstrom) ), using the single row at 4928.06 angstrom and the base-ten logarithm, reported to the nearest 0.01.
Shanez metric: -0.23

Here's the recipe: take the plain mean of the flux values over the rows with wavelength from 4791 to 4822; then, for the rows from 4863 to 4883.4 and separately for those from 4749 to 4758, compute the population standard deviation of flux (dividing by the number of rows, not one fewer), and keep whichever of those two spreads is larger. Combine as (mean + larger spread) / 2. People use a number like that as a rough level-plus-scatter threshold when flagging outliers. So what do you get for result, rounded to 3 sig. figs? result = 24.5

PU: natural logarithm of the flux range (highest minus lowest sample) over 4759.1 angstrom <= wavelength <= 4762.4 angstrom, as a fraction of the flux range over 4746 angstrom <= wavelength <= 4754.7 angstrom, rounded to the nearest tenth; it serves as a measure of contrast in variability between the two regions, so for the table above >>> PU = -1.5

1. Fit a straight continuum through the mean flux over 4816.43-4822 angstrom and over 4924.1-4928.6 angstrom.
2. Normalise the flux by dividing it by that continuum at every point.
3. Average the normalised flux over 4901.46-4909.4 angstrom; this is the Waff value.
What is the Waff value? 1.10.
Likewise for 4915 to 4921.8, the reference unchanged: 1.12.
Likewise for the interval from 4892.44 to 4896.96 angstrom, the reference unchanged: 1.11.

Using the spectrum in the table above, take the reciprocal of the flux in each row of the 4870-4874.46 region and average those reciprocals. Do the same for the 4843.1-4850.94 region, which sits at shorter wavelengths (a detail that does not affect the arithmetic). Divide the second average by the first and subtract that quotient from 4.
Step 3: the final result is 3.01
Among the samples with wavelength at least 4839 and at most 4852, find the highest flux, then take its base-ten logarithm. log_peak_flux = 1.790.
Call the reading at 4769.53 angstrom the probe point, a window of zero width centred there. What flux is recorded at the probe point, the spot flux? 35.1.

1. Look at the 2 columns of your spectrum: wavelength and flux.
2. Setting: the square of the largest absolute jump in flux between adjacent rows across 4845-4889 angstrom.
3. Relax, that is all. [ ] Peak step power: 462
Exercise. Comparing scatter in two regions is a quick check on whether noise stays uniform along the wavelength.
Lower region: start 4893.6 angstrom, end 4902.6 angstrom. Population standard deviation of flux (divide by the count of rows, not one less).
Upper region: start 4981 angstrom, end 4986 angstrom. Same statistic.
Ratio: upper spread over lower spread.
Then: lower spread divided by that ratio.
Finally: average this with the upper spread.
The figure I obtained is 11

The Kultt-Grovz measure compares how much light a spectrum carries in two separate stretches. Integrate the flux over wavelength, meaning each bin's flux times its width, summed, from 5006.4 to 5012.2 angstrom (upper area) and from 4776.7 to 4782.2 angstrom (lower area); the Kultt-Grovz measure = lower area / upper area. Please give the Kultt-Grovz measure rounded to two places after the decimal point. 0.89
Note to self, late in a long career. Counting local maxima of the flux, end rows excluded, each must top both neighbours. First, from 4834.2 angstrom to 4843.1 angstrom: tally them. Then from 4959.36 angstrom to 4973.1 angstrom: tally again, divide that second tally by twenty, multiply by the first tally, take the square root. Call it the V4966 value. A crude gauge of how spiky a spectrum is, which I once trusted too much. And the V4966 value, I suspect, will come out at 0.55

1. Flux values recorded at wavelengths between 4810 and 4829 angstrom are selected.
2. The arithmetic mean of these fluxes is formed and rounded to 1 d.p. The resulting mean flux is 44.5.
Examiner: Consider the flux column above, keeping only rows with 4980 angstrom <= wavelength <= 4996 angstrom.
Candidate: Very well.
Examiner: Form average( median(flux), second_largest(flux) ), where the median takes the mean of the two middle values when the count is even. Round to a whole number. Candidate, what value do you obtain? 53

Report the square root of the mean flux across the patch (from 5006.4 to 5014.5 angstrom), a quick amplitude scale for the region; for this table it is 7.27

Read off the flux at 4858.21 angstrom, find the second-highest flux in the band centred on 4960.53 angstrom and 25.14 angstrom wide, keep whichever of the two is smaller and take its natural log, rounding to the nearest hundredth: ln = 3.72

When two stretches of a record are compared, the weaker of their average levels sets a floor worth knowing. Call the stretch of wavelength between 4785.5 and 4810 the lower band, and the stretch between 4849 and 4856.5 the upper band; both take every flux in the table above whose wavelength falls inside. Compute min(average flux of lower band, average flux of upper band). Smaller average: 40.7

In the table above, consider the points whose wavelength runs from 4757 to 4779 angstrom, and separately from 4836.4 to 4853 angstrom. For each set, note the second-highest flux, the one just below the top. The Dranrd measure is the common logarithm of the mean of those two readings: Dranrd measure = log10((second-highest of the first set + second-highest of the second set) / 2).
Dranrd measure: 1.705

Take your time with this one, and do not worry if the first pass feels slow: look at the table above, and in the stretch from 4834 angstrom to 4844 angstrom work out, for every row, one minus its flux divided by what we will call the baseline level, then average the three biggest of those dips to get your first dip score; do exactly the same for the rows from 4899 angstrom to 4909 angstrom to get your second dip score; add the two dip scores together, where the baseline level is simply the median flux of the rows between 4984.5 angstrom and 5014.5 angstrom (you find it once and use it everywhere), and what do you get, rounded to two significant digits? 0.63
